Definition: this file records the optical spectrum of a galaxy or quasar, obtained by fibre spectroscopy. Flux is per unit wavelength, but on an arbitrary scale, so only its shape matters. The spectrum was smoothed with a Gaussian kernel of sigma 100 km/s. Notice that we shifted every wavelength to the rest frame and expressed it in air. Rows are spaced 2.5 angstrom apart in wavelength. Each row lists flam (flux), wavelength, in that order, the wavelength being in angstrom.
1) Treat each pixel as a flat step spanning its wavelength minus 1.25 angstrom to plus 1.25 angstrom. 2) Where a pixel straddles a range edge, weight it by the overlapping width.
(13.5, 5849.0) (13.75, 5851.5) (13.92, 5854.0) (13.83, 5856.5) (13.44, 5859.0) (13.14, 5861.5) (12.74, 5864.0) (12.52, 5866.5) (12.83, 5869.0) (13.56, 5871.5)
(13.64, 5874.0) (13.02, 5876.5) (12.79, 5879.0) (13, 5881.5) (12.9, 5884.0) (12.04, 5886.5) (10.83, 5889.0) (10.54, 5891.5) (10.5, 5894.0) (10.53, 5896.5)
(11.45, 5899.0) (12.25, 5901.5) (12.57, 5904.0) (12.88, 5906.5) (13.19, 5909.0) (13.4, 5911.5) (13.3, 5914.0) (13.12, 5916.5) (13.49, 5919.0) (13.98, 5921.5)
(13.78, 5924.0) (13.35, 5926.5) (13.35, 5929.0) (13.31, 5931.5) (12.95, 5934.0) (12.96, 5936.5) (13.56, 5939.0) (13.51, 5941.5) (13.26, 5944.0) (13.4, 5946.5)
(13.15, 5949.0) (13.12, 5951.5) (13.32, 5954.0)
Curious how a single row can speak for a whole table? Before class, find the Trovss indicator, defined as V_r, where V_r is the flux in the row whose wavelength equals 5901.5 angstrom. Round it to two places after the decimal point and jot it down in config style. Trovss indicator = 12.25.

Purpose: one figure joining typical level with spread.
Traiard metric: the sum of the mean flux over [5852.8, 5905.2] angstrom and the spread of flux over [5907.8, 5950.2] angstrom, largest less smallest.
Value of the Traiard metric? 13.5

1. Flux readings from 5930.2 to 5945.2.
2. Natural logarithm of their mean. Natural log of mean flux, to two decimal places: 2.58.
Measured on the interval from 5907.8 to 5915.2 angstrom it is 2.59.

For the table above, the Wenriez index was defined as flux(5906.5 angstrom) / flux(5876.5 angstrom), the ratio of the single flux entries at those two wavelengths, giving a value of 0.99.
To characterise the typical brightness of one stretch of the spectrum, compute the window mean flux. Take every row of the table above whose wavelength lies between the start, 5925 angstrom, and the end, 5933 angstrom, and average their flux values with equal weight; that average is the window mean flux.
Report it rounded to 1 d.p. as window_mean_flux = 13.3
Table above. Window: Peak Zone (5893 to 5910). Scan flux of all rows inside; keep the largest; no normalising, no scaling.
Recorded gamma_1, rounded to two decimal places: 13.19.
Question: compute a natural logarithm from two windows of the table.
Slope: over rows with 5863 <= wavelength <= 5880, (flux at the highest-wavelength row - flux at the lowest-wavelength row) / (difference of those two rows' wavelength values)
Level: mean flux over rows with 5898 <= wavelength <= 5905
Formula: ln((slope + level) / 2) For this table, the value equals 1.800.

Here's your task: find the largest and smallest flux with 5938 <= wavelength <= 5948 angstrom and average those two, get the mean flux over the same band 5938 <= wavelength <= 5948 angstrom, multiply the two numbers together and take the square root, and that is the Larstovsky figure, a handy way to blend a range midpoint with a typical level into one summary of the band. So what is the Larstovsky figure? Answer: 13.4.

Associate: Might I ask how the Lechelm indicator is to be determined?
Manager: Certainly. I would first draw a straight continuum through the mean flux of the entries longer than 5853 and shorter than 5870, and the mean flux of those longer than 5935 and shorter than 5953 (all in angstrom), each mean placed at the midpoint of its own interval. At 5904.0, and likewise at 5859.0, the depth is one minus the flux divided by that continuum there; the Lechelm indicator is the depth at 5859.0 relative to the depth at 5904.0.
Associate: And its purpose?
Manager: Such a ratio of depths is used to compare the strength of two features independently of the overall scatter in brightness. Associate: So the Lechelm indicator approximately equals -0.4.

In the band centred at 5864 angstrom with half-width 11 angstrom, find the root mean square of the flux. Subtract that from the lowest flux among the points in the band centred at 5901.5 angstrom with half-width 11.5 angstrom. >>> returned -2.8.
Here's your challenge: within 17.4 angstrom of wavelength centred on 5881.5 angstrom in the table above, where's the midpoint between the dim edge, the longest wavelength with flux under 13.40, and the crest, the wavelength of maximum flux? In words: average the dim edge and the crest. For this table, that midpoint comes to 5881.5 angstrom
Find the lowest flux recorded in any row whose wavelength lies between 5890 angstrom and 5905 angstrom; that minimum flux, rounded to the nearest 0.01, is 10.50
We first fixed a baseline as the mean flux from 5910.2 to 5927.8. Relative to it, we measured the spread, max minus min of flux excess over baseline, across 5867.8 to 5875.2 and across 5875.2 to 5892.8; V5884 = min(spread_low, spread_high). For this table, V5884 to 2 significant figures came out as 0.81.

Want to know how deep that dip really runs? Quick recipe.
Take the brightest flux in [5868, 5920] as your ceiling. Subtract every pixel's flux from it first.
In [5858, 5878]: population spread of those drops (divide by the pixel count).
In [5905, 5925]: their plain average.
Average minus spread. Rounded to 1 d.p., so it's -0.1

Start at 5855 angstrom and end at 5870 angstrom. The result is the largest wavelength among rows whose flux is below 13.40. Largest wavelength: 5869.0 angstrom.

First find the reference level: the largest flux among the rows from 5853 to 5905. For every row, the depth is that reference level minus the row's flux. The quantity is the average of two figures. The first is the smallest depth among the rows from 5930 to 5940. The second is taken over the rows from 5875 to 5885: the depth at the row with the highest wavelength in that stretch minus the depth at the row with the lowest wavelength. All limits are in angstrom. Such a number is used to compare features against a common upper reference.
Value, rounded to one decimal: 0.2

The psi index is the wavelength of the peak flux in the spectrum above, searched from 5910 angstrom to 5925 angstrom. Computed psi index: 5921.5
